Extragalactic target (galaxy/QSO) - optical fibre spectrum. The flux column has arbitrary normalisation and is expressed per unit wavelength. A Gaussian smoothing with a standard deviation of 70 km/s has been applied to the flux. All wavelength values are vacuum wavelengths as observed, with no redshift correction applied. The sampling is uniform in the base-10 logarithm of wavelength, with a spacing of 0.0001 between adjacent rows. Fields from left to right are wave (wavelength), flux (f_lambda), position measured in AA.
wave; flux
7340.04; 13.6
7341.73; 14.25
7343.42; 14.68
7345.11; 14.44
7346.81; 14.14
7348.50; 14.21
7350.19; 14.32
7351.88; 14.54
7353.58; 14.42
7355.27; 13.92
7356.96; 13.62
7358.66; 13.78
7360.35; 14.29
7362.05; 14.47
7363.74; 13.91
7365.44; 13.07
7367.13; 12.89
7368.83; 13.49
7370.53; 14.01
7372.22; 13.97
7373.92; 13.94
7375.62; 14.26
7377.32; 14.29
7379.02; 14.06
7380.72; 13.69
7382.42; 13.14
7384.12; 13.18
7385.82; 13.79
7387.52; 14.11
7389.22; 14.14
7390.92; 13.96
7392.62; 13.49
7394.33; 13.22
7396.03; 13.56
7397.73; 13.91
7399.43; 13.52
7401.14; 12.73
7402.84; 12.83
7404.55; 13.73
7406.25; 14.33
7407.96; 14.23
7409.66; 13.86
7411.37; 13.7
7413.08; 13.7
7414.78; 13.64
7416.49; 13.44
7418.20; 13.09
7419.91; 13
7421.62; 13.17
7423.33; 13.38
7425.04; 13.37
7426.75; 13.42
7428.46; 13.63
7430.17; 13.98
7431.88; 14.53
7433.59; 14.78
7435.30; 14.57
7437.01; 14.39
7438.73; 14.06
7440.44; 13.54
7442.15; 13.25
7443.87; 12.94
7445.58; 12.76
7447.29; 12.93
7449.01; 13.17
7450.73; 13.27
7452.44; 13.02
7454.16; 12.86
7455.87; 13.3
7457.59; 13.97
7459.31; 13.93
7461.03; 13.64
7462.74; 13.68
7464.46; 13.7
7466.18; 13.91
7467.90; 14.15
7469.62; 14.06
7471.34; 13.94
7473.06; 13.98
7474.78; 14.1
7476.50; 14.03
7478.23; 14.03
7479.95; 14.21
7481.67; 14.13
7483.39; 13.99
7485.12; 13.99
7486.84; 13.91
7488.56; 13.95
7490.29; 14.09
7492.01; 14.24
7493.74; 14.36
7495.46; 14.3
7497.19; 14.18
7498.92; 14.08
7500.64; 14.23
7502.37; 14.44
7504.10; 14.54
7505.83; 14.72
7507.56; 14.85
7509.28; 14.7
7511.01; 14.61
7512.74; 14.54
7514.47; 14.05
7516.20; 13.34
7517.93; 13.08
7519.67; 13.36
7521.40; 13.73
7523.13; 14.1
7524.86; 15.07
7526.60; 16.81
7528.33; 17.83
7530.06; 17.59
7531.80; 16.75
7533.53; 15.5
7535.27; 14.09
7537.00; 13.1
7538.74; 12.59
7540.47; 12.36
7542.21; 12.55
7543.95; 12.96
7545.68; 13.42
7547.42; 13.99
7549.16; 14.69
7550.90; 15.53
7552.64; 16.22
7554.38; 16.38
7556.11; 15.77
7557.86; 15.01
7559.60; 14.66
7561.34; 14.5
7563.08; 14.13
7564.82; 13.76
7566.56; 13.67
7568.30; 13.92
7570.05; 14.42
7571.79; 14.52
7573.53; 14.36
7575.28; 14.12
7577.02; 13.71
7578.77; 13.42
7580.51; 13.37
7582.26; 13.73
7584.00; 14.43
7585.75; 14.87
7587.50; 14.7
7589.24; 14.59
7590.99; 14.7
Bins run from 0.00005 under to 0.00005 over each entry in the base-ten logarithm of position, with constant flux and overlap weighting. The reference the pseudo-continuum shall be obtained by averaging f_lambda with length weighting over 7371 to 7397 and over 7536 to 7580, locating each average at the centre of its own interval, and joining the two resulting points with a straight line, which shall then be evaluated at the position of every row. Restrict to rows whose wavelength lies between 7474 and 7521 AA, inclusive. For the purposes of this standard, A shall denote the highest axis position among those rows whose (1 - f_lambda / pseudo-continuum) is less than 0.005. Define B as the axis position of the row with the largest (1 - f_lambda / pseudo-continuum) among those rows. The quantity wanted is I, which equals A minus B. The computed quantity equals -3.5 AA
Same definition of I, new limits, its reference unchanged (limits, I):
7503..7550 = 8.7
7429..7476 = 29.2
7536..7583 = 34.8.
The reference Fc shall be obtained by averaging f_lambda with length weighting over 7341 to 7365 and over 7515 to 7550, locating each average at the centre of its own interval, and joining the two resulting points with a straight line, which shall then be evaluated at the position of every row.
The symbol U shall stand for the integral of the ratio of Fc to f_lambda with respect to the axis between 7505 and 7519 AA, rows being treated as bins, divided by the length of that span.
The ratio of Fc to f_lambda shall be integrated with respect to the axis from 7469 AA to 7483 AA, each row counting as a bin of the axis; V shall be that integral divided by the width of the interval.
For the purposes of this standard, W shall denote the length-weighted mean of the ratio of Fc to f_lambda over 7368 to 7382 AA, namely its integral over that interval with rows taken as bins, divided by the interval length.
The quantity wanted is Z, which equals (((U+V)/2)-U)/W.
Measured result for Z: 0.004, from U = 1.01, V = 1.02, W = 1.02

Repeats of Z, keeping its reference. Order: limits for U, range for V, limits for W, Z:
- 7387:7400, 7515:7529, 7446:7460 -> -0.021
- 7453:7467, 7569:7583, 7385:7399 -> -0.009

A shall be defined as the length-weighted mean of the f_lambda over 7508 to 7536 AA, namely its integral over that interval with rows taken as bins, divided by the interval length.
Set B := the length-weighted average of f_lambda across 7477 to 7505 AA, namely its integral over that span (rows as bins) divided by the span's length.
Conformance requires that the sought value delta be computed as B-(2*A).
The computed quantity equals -15.7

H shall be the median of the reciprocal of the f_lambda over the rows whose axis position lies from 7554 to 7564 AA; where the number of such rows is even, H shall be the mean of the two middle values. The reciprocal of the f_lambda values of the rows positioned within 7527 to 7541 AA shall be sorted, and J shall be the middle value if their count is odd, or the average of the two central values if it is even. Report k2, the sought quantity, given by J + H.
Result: 0.135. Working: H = 0.0674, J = 0.068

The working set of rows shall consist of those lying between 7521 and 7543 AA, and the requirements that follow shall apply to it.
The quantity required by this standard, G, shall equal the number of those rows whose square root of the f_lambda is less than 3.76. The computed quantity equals 7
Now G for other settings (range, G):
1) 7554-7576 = 5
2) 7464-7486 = 11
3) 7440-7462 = 13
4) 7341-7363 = 3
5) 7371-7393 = 10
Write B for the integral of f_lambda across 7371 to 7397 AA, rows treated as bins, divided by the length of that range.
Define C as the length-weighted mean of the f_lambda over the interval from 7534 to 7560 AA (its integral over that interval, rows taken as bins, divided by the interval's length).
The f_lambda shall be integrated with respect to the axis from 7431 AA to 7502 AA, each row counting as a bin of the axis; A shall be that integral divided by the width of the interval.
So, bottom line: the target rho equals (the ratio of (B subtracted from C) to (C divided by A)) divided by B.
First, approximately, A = 13.9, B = 13.79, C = 14.2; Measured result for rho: 0.03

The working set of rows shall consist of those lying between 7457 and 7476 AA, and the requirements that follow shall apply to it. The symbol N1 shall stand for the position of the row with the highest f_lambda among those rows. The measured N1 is 7467.90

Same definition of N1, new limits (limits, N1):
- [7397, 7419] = 7406.25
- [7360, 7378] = 7362.05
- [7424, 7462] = 7433.59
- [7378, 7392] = 7389.22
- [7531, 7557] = 7531.80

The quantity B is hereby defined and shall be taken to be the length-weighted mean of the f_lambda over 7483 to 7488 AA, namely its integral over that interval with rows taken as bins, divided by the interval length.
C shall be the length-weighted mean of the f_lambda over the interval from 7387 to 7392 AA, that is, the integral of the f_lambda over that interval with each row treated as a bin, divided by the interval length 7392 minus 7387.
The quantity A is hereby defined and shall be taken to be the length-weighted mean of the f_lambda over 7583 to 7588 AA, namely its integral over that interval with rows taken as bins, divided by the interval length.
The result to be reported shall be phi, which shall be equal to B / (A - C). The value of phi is 24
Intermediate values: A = 14.6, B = 14.0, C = 14.1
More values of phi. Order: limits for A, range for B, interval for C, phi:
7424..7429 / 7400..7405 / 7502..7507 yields -12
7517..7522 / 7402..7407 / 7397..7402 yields -593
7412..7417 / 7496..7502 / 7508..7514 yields -14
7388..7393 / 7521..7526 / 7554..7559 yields -9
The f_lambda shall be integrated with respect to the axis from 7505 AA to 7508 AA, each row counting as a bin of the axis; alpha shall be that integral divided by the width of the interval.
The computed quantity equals 14.8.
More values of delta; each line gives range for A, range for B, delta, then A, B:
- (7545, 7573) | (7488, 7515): -15.0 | 14.7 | 14.38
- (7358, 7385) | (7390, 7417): -13.9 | 13.8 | 13.62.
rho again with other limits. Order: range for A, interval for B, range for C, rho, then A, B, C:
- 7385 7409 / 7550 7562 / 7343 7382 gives -0.09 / 13.7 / 15.45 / 14.0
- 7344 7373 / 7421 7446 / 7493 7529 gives 0.05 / 14.0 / 13.74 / 14.5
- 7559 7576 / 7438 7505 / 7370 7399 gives 0.00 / 14.2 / 13.82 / 13.8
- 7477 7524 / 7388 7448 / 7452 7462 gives -0.01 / 14.1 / 13.63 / 13.5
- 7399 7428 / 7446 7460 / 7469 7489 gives 0.05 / 13.5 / 13.28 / 14.0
